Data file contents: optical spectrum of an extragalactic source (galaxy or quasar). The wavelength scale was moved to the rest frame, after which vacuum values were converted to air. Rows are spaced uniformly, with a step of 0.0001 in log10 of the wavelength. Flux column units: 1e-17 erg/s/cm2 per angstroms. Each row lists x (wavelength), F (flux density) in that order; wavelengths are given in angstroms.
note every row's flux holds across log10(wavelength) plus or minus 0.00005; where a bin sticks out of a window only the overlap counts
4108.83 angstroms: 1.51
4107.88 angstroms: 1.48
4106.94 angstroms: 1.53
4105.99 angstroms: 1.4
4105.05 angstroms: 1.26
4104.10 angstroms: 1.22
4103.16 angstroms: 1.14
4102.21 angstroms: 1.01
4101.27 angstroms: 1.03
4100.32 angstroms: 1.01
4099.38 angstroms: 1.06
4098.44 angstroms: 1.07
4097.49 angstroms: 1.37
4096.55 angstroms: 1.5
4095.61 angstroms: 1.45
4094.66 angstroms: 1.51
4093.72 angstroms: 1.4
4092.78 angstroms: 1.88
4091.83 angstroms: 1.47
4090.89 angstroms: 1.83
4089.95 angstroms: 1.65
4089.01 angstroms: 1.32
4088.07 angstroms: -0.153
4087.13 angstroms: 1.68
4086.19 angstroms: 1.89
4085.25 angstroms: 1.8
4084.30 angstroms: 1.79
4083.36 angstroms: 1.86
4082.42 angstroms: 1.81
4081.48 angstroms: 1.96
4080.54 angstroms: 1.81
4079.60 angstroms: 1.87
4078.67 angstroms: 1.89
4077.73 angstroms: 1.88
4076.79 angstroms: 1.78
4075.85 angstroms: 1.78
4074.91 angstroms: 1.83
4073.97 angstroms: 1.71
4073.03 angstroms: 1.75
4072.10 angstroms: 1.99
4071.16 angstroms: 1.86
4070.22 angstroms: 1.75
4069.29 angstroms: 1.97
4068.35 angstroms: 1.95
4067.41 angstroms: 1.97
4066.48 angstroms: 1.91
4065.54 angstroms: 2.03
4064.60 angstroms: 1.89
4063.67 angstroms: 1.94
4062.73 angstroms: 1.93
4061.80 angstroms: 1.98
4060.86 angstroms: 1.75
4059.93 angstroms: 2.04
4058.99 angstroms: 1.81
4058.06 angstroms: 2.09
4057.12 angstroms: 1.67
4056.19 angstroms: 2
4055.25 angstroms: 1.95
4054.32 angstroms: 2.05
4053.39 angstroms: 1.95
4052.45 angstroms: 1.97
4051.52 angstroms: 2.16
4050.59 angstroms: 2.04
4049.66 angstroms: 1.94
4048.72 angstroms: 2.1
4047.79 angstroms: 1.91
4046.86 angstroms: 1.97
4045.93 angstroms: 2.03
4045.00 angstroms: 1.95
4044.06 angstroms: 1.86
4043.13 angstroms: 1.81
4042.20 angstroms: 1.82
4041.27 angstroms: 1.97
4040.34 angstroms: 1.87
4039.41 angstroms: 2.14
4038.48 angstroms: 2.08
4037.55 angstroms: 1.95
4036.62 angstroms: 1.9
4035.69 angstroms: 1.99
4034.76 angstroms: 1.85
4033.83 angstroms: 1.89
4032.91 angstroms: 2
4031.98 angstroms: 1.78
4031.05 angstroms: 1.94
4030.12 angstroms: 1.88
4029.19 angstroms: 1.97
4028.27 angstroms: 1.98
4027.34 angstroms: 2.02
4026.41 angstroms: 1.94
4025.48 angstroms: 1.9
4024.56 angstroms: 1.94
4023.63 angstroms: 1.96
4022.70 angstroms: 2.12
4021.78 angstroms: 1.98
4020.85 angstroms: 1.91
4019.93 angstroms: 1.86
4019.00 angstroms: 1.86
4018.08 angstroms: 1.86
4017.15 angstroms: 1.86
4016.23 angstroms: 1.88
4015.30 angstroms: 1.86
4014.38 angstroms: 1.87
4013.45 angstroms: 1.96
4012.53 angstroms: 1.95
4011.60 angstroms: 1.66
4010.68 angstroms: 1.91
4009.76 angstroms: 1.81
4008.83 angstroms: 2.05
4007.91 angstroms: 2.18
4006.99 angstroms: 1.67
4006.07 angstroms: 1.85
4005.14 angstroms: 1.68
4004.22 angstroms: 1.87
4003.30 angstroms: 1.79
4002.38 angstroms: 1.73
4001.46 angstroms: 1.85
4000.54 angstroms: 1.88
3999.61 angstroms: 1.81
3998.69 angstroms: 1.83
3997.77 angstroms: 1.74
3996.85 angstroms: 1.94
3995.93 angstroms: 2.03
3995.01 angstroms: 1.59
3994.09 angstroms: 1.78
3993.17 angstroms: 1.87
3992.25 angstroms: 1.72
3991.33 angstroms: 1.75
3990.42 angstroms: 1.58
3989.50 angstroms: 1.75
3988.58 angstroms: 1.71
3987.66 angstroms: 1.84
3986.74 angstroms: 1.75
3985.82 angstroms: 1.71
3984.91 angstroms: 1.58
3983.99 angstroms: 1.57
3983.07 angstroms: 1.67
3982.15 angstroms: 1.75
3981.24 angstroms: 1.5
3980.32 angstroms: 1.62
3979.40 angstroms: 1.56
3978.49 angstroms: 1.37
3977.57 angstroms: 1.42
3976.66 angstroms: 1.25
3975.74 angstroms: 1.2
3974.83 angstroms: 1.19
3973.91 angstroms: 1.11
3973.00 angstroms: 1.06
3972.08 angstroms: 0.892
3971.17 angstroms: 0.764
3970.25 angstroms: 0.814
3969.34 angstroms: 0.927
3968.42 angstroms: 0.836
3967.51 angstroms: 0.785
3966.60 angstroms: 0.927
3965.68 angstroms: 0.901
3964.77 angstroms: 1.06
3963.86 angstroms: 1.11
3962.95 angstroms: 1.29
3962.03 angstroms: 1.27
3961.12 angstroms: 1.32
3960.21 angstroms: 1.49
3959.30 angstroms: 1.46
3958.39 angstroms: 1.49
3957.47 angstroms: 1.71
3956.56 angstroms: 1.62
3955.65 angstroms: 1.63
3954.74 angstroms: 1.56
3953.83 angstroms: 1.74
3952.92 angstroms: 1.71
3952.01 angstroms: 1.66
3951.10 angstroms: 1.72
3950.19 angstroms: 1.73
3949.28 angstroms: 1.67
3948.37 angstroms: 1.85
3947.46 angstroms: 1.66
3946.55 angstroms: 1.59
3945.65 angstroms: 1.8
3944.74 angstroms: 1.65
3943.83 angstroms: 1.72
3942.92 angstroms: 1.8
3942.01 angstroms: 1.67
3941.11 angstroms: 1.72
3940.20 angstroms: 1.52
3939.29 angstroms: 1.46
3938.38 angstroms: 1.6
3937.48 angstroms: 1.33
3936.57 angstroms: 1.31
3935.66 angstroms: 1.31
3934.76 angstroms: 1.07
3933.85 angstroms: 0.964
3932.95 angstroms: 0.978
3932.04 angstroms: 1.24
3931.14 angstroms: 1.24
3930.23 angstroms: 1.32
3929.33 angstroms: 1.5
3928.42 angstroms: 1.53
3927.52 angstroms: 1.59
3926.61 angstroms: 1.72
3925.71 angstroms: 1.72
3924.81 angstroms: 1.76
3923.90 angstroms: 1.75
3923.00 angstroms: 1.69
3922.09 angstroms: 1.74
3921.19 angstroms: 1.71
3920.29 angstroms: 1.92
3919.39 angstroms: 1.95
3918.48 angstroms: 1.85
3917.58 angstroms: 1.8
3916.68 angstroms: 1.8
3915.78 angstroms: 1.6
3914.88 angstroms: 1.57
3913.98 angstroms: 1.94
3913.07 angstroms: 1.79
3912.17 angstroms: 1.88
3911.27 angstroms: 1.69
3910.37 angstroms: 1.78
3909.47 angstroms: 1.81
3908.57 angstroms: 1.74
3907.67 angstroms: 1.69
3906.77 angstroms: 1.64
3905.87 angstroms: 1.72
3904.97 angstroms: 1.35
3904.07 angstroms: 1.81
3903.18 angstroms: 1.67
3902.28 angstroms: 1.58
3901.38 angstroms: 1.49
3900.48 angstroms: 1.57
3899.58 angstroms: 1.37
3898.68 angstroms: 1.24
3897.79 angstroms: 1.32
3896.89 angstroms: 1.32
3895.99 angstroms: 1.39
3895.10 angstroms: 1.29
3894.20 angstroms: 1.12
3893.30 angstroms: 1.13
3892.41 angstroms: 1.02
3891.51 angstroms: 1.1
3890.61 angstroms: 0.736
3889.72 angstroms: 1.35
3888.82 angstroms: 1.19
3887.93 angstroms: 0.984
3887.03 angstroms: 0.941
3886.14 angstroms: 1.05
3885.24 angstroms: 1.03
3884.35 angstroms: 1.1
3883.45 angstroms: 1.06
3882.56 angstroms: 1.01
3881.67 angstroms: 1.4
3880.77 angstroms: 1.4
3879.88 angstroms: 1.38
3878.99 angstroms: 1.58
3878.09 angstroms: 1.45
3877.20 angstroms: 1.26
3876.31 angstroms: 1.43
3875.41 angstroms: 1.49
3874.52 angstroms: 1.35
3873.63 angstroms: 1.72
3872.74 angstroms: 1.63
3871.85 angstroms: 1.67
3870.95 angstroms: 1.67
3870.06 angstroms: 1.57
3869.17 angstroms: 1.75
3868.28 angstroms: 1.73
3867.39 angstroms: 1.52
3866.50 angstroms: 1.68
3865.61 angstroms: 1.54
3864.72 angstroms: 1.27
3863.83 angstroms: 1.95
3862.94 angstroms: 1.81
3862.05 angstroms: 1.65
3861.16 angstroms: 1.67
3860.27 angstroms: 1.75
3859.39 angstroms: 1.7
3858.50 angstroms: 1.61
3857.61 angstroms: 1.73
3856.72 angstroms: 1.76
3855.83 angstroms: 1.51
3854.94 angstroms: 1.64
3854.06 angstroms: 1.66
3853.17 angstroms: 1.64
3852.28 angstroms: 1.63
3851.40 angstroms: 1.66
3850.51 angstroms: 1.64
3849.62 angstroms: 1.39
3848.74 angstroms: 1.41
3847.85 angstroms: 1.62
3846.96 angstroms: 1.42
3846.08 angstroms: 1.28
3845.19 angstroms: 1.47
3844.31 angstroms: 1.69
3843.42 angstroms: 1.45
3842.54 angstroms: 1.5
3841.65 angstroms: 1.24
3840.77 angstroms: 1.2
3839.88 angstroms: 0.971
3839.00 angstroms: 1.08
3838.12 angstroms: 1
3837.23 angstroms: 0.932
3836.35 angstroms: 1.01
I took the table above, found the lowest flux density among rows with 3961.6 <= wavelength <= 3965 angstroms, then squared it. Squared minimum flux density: 1.1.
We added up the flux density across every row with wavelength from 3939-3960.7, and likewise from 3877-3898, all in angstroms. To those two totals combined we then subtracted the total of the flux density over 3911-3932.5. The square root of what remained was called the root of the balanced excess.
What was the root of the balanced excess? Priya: 5.3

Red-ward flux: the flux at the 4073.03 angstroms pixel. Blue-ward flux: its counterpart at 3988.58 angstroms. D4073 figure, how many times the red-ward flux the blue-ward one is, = 0.98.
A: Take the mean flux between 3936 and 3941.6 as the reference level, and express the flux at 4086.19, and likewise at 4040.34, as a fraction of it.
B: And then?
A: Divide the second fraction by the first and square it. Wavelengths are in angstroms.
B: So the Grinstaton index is 1.0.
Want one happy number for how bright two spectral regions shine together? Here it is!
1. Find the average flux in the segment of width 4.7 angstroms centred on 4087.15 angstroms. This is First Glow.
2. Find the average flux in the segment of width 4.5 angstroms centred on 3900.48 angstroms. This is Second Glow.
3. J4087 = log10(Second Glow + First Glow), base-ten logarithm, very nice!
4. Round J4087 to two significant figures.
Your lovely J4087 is 0.44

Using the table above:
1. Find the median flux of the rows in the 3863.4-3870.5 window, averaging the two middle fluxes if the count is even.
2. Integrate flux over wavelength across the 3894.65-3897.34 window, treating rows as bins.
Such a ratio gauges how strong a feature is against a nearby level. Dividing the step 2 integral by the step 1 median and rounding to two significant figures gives 2.2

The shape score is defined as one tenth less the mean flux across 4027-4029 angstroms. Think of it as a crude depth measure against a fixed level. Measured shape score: -1.90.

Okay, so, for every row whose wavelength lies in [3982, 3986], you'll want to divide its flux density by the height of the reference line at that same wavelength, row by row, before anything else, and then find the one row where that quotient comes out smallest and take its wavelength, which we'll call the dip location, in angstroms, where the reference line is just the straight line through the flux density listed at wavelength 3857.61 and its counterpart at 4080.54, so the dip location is 3983.99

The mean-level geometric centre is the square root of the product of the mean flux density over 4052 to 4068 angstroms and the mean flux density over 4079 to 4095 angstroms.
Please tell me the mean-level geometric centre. 1.8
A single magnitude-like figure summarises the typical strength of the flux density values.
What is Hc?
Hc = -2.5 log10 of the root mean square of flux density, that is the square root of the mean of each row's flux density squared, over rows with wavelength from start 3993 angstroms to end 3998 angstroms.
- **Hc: -0.66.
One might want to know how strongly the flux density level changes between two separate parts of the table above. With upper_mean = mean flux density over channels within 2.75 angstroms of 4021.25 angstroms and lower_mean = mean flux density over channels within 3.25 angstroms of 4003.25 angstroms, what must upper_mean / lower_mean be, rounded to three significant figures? 1.08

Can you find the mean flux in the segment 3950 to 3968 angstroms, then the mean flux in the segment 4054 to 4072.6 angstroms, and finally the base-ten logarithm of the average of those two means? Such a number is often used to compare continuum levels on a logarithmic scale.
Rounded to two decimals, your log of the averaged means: 0.22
